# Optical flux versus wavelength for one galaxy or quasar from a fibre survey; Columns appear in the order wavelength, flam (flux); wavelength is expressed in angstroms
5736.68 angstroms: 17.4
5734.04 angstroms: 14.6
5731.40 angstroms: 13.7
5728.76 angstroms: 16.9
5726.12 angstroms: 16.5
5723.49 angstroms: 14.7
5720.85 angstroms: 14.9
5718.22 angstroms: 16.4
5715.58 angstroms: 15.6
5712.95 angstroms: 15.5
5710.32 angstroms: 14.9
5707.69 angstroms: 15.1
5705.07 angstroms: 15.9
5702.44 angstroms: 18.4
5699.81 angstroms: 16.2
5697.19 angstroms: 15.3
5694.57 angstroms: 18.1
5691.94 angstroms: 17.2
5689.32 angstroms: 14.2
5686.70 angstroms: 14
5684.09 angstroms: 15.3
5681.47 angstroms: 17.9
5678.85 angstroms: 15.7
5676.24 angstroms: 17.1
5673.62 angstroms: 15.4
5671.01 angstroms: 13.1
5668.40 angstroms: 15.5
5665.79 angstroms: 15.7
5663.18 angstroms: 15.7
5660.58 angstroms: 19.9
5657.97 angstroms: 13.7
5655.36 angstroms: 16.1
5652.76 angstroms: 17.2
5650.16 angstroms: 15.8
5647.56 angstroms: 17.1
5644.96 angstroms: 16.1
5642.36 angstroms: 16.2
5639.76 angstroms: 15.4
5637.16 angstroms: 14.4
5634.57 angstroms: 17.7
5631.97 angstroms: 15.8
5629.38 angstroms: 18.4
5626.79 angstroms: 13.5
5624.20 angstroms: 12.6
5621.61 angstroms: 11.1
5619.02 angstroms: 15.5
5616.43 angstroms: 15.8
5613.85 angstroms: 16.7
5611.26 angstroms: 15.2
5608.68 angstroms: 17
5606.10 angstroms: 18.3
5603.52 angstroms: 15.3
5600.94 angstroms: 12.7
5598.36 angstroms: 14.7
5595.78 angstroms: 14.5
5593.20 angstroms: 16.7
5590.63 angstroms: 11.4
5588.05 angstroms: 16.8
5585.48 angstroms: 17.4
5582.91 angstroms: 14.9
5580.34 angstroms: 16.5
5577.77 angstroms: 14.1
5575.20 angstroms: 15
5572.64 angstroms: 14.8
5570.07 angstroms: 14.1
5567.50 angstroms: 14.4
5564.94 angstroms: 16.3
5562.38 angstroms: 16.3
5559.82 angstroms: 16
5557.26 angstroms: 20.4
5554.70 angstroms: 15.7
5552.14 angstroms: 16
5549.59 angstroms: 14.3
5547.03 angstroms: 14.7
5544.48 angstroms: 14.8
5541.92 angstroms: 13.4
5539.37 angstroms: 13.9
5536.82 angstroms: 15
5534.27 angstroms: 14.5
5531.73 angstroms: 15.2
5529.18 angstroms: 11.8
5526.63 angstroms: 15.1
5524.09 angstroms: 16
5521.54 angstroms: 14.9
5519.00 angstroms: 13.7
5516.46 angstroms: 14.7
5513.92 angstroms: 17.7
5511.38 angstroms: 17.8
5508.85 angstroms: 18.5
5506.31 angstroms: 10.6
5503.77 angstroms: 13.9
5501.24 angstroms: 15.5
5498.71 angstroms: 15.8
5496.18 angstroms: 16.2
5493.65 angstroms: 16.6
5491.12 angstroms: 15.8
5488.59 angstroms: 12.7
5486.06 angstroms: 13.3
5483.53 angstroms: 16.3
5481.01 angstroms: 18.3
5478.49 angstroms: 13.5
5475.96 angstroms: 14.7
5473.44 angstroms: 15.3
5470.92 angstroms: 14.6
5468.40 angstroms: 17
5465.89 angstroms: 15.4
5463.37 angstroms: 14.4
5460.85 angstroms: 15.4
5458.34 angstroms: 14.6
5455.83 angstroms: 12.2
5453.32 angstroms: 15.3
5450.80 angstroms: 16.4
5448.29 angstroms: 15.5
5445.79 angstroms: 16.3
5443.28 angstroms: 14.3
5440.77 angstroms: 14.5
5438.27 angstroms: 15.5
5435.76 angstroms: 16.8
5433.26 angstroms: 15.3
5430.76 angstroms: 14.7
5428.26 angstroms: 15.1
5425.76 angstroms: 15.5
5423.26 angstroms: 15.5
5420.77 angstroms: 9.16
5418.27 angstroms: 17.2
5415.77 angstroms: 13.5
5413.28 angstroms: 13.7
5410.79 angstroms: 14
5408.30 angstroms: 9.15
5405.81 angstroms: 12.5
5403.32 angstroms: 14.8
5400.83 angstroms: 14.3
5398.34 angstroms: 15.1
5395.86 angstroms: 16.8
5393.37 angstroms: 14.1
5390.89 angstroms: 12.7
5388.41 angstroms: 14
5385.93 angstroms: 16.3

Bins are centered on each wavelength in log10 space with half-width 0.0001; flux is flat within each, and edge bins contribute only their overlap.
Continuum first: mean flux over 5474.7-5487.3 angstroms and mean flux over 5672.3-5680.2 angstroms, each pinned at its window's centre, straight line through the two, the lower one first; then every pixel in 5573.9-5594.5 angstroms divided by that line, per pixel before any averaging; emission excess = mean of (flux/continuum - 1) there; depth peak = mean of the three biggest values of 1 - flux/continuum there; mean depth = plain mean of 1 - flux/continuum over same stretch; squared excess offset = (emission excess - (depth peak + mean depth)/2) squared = 0.010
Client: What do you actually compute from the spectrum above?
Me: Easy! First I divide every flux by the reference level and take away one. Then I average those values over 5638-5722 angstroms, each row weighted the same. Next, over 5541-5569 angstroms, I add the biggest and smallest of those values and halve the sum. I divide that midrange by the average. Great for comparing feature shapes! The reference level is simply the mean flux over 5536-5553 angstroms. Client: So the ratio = 1.7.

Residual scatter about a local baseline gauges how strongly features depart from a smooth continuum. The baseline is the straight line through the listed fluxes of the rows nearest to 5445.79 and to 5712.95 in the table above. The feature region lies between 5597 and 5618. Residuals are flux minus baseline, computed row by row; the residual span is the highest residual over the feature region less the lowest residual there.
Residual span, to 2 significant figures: 5.6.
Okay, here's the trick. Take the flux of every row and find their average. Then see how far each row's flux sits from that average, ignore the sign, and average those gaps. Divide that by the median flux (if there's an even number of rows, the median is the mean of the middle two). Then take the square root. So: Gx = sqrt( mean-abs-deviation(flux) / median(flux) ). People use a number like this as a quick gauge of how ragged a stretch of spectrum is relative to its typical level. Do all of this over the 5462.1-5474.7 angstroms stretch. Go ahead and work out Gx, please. 0.212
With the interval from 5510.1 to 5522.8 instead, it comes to 0.327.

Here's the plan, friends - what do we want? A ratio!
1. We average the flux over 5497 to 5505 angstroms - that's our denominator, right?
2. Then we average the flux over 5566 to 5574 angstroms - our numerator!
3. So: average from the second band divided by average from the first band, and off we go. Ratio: 0.96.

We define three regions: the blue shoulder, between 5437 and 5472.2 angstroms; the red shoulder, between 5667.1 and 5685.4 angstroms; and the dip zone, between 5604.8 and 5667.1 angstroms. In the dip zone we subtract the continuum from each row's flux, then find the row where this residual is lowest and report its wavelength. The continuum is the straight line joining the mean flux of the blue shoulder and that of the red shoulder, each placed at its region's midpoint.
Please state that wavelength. 5621.61 angstroms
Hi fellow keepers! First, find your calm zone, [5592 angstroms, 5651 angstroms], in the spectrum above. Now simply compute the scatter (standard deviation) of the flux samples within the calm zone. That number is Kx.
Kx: 1.8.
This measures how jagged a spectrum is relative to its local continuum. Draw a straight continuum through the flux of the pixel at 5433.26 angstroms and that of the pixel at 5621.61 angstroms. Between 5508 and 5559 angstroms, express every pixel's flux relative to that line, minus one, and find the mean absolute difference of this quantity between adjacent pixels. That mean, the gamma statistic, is 0.10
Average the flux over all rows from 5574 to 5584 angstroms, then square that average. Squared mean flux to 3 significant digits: 229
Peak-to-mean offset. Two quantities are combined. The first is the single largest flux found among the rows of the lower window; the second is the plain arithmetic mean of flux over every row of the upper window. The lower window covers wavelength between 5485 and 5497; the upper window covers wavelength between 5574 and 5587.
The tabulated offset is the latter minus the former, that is -1.0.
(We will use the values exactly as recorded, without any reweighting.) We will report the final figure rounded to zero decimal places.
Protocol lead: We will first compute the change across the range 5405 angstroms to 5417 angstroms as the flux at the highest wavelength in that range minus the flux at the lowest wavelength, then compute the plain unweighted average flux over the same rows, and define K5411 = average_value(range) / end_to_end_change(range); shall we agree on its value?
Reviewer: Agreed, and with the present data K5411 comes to 13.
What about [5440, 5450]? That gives 15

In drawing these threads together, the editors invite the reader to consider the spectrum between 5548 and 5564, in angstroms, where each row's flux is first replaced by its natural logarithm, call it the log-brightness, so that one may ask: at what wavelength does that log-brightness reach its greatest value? 5557.26 angstroms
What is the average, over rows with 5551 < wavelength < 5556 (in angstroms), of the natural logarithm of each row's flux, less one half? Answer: 2.26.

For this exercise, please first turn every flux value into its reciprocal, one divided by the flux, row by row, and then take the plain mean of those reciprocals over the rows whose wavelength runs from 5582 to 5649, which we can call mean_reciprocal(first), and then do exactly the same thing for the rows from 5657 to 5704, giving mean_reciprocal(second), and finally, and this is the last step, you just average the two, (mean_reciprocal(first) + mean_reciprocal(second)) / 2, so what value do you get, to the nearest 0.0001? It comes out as 0.0645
